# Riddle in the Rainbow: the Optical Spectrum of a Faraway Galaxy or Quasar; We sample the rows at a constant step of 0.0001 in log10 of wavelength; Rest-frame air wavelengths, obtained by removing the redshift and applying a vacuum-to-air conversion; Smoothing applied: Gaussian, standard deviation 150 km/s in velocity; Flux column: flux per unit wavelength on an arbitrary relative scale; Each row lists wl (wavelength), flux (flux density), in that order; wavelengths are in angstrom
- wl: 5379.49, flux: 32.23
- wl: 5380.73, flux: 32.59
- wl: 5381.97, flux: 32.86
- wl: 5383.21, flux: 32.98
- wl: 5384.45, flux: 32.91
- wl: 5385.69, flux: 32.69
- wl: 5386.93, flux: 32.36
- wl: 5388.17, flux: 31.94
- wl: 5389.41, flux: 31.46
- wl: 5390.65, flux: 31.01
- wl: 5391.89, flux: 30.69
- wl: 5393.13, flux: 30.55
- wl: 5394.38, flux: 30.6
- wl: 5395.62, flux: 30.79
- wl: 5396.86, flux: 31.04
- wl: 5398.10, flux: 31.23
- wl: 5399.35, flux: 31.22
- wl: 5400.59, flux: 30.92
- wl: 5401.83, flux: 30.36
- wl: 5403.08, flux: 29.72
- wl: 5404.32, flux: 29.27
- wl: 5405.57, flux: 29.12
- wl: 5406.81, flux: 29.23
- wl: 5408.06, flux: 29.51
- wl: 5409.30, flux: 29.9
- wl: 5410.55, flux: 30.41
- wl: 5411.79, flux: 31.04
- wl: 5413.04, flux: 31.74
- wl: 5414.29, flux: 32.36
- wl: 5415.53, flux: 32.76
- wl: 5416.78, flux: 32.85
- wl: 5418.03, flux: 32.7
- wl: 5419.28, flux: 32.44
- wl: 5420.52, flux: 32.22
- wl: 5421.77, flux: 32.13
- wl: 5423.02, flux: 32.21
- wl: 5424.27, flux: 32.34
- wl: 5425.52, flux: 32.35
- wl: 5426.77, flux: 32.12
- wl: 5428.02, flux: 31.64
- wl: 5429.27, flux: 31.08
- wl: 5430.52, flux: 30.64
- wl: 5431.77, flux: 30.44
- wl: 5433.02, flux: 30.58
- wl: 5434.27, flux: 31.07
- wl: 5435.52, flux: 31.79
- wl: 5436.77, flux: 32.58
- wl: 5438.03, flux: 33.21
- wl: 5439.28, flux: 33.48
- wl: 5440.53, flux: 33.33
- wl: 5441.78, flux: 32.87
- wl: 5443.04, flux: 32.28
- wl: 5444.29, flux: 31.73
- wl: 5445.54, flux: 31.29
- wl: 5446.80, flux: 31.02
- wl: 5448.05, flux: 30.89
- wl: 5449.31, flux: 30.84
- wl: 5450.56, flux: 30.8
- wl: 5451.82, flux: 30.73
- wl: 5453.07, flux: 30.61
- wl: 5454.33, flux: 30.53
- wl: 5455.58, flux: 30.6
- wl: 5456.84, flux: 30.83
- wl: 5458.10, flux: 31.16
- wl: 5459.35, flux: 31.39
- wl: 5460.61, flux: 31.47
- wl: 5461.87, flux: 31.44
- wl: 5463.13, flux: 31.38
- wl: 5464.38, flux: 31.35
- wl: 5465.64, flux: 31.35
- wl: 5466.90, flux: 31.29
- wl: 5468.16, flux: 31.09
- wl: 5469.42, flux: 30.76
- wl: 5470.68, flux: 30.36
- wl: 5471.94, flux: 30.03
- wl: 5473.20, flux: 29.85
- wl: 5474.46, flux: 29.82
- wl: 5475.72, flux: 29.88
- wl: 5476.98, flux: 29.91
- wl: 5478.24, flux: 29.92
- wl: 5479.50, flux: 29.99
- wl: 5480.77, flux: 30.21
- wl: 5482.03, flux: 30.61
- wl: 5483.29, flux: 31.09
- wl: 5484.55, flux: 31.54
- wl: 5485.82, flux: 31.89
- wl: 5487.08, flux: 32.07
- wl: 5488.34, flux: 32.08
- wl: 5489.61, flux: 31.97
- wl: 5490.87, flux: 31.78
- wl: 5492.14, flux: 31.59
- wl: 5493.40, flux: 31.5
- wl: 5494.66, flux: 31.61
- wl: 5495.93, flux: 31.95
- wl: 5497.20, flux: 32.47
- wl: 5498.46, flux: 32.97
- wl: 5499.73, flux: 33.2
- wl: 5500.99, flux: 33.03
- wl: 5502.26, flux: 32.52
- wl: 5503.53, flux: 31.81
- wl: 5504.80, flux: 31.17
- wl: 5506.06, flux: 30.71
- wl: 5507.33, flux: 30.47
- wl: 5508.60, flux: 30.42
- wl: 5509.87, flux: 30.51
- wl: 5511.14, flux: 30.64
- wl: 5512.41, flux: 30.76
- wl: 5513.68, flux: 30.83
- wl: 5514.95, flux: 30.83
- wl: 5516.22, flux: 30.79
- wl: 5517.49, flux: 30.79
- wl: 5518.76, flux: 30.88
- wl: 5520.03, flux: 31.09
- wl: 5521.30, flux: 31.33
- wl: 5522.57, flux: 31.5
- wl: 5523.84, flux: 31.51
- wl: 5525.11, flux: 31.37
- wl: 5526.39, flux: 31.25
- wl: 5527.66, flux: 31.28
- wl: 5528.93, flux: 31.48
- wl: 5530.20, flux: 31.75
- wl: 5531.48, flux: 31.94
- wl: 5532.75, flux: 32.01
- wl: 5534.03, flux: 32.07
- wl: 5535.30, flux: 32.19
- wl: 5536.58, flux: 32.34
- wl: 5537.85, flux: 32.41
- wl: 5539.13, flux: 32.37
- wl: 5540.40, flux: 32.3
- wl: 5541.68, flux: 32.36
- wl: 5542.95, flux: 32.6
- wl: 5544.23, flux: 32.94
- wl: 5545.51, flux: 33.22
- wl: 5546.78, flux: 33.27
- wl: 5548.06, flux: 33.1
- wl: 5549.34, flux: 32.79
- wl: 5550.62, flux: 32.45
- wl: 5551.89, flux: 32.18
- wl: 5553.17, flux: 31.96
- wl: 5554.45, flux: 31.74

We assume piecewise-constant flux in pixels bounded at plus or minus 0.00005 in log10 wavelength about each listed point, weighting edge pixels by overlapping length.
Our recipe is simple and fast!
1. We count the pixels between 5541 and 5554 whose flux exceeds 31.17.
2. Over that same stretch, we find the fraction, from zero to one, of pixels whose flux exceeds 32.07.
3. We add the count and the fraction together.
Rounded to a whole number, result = 11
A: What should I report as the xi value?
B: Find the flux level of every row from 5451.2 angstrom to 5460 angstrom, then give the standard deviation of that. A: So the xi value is 0.3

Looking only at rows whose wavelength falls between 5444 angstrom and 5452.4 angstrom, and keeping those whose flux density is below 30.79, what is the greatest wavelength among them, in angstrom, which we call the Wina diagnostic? 5451.82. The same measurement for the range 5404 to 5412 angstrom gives 5410.55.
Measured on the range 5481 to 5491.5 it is 5482.03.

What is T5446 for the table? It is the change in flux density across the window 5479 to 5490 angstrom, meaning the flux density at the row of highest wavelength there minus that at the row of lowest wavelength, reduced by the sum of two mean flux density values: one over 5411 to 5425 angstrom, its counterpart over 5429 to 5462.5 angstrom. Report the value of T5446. -61.7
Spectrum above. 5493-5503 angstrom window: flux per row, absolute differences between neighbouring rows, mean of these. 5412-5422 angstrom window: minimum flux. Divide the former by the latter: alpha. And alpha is 0.0107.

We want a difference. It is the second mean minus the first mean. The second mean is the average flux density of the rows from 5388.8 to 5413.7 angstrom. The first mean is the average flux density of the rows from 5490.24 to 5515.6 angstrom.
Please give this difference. -1.0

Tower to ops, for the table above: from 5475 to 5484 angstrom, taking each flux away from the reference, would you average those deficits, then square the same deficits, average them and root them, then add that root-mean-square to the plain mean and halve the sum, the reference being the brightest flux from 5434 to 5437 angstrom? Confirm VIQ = 2.4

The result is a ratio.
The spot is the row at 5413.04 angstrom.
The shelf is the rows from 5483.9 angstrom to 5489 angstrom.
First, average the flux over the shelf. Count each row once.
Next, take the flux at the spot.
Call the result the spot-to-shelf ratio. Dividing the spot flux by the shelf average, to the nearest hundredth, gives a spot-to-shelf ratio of 1.00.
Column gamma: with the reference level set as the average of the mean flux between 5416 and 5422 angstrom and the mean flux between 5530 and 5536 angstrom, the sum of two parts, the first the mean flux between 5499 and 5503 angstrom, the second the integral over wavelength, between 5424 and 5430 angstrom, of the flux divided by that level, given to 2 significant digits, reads 39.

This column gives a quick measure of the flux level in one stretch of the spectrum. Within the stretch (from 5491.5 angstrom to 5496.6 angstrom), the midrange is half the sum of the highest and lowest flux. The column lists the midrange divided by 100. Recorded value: 0.317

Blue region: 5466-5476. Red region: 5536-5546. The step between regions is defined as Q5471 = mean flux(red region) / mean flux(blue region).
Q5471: 1.07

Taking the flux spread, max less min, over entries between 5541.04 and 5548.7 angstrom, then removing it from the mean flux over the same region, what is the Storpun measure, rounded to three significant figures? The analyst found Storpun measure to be 32.0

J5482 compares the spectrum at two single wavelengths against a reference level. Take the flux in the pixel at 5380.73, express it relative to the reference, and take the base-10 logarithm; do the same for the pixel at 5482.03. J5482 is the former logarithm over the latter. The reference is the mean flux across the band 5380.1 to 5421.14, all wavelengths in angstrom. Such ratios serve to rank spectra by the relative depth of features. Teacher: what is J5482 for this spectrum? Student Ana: -1.7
